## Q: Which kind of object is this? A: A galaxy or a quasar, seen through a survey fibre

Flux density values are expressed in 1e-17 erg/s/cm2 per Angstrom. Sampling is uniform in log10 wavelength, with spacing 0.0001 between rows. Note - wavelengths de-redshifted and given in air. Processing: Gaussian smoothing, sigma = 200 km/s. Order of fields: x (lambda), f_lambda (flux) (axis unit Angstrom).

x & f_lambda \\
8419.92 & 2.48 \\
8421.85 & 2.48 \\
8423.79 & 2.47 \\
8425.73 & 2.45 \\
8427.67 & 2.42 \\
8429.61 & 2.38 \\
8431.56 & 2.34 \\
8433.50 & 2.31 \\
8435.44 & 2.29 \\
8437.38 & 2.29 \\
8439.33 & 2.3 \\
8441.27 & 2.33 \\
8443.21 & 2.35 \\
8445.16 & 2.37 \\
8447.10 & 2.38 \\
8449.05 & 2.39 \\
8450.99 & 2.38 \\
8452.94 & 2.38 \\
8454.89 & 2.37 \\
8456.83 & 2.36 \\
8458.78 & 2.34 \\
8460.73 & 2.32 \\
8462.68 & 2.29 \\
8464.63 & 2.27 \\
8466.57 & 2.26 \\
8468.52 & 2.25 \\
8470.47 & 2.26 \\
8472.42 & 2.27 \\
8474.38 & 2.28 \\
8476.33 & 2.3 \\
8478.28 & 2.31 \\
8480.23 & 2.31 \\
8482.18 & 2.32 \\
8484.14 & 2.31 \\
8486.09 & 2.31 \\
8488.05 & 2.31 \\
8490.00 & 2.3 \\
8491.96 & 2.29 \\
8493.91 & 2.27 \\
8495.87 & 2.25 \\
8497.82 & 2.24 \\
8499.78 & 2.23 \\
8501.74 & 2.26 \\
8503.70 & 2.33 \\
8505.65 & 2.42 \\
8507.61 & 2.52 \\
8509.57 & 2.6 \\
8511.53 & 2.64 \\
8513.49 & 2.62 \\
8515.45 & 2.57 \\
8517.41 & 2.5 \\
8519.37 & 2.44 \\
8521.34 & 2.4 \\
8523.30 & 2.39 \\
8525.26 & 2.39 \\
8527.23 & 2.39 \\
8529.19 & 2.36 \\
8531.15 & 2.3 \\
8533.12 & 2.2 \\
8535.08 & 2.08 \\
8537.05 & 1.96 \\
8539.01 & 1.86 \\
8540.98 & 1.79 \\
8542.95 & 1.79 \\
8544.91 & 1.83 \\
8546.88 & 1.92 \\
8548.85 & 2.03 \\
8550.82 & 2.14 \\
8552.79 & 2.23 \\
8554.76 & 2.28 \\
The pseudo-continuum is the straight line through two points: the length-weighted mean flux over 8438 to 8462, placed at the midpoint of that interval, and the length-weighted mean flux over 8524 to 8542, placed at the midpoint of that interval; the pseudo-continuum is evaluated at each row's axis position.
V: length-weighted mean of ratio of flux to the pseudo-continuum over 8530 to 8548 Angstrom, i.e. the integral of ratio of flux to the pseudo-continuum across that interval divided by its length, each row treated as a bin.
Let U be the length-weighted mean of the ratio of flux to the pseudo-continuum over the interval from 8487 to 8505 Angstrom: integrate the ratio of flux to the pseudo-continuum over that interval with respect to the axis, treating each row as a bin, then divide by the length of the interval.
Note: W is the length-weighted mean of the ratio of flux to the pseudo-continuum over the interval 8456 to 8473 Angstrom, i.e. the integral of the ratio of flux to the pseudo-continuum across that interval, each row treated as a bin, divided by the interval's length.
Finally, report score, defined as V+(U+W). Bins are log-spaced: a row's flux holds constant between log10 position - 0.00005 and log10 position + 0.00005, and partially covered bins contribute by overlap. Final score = 2.93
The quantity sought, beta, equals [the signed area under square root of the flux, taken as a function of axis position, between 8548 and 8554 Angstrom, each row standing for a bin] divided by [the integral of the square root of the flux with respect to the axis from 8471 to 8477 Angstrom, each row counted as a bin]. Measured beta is 0.97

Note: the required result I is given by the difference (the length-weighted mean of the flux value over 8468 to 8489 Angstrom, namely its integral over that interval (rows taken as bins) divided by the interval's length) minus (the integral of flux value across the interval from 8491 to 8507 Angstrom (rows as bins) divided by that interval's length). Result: 0.00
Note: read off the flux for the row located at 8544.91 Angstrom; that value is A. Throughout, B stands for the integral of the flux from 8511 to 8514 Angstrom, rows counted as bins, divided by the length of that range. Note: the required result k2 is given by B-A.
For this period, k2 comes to 0.80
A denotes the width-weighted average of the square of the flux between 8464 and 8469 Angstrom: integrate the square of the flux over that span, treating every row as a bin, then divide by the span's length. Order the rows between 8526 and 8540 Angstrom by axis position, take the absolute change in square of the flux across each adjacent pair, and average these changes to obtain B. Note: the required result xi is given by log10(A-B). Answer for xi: 0.68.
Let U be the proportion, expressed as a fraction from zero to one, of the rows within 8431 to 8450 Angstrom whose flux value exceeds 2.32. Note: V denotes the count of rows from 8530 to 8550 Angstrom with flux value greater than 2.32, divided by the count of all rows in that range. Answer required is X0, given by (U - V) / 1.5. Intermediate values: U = 0.6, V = 0.0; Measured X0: 0.40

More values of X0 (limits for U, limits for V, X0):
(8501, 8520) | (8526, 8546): 0.47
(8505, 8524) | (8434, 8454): 0.20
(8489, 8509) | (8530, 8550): 0.20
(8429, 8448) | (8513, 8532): -0.20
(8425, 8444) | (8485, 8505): 0.33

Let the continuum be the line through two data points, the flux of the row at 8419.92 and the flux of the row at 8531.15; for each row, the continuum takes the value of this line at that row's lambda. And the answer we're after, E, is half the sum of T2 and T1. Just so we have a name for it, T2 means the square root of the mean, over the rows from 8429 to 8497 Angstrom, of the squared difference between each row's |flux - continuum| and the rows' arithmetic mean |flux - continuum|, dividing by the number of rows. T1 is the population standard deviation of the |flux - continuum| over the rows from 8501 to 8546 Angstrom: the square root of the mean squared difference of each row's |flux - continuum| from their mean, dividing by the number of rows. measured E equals 0.094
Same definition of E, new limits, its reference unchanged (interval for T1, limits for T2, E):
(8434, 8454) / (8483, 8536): 0.063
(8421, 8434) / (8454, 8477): 0.043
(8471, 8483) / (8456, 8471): 0.027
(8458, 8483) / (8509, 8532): 0.065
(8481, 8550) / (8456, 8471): 0.085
